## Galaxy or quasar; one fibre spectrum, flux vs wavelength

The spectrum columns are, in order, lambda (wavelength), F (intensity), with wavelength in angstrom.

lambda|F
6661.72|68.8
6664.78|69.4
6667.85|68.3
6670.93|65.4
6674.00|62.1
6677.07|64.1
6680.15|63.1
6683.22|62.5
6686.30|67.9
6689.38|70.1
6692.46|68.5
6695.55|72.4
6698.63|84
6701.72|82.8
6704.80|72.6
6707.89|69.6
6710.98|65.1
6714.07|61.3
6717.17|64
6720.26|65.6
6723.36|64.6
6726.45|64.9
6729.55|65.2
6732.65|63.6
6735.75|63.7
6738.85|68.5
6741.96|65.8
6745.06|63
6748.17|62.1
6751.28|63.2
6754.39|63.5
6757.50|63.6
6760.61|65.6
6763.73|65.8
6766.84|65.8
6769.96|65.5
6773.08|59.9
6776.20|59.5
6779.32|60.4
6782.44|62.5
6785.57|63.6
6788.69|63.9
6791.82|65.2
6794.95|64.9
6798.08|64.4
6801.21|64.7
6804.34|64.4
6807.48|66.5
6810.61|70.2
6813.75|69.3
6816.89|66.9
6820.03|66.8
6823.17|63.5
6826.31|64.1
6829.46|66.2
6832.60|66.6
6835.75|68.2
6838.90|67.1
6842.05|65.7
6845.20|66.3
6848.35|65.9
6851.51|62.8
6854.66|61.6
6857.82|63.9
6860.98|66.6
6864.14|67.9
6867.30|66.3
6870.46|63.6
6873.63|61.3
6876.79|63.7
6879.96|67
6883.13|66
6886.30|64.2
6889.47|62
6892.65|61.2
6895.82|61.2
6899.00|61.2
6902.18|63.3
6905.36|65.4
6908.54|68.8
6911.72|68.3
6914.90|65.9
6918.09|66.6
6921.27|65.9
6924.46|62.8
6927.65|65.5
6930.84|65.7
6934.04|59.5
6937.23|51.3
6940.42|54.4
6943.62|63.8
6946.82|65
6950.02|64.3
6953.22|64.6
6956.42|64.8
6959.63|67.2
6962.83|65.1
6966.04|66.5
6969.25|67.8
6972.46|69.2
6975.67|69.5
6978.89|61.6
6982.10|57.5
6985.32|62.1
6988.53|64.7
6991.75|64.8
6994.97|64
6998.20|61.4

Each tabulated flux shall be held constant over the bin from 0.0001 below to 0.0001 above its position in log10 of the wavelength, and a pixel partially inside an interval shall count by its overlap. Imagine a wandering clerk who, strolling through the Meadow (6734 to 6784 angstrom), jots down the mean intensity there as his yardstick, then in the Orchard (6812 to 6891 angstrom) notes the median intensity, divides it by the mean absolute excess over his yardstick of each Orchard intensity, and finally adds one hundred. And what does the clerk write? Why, 129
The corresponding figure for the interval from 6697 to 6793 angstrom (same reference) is 121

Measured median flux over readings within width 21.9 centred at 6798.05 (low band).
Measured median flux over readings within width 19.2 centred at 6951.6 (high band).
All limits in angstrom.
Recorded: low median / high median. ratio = 1.00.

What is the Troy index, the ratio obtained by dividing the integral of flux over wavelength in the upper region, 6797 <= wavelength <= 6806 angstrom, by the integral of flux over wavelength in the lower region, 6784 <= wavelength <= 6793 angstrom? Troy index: 1.01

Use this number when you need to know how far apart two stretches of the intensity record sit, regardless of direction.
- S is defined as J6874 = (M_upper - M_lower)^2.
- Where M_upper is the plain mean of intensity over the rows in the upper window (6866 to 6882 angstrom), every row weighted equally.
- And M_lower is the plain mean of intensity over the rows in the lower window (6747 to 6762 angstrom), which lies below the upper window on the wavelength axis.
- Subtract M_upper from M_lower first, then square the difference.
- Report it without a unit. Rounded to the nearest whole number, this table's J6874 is 1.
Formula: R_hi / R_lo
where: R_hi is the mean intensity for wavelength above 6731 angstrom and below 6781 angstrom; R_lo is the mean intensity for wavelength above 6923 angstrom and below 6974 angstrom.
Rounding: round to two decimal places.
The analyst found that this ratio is 1.00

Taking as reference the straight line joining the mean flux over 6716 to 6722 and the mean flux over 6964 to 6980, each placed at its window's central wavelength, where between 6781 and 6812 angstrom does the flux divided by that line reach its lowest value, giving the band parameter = 6782.44 angstrom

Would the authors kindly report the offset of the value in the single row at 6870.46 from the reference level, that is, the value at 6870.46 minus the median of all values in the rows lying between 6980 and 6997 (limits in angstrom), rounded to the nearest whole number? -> 0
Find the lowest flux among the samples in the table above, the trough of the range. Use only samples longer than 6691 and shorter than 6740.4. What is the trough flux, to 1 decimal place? 61.3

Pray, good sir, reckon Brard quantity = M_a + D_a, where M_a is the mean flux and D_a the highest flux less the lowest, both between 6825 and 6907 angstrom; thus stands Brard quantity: 72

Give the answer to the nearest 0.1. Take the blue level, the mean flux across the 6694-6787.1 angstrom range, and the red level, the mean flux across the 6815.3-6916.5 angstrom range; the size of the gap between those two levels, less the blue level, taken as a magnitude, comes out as 65.0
